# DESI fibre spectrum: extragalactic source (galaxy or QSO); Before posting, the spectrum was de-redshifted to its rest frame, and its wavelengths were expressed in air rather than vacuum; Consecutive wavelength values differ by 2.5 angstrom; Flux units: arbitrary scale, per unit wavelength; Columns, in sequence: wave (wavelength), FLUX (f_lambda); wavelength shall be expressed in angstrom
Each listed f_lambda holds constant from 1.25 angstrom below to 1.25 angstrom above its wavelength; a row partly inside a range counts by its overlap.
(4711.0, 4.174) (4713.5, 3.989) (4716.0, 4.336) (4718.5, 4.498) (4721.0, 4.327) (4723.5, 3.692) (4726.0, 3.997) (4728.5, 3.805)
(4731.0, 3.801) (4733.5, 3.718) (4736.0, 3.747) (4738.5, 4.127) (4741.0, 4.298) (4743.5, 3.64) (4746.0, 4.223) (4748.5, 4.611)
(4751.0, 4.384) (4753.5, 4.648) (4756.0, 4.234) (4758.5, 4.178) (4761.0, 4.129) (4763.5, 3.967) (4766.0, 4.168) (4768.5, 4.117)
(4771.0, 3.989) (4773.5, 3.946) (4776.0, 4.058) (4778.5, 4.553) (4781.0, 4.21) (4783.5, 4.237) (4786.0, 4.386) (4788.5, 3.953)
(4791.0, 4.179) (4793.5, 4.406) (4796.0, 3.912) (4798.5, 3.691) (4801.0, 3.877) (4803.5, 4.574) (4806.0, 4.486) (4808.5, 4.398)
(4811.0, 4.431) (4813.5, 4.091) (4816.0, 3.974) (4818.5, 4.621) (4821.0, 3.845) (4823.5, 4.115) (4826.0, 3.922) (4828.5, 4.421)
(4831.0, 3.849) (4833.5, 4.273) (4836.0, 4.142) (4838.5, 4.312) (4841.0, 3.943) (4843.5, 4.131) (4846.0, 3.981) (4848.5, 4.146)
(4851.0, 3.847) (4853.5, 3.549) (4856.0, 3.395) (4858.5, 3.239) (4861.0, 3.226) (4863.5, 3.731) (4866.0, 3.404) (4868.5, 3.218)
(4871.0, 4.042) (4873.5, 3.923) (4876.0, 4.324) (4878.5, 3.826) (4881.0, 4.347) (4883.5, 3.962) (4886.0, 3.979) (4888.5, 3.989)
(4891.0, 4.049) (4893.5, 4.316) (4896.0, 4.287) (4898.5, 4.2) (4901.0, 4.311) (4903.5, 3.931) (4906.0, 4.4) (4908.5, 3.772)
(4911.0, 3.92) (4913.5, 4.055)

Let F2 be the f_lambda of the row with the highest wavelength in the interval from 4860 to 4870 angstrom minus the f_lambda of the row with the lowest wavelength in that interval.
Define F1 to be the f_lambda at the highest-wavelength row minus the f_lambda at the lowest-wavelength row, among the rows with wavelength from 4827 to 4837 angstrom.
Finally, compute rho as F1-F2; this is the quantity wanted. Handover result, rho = -0.3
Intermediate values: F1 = -0.28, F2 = -0.01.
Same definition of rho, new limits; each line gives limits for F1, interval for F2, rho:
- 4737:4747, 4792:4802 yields 0.6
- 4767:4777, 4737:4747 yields -0.2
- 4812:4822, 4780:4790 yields 0.0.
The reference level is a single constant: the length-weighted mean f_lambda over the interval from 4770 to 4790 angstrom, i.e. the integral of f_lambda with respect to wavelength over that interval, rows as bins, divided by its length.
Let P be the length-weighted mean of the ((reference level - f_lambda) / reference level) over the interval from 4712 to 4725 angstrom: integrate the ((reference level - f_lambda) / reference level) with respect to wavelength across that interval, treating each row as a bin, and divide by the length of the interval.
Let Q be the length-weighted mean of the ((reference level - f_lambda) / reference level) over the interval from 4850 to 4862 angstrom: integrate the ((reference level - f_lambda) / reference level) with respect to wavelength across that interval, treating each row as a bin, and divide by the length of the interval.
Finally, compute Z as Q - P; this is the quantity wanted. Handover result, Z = 0.17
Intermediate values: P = 0.001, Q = 0.173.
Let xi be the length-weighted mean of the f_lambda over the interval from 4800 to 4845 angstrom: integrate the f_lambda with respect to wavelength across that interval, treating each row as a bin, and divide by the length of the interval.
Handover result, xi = 4.19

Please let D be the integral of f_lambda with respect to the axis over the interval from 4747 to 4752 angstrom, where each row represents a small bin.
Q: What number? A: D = 22.4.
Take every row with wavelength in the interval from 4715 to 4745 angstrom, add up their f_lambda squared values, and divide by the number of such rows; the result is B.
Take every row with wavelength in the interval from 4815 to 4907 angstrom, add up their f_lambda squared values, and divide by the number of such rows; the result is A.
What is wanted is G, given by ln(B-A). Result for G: -2.0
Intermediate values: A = 15.9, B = 16.1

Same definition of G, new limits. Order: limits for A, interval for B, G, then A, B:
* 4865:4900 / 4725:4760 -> -0.1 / 16.0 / 16.9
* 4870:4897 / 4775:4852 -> -0.6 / 16.8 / 17.4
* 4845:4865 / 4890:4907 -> 1.5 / 13.3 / 17.8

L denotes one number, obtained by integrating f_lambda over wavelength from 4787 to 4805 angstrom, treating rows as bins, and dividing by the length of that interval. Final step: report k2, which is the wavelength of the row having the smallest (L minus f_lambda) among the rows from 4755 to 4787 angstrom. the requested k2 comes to 4778.5 angstrom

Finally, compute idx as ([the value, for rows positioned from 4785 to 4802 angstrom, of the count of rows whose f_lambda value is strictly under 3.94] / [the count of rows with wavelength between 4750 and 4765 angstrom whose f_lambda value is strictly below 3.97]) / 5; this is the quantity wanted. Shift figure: 0.60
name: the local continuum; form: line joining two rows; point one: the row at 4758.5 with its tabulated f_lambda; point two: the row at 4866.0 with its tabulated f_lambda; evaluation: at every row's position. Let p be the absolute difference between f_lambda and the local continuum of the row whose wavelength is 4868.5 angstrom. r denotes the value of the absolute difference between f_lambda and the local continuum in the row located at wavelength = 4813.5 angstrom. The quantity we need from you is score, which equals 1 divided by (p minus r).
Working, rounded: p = 0.2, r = 0.3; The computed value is -7.1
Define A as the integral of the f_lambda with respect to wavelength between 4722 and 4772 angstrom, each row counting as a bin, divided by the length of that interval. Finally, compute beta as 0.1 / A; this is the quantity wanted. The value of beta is 0.0245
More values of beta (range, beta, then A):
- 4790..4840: 0.0240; 4.17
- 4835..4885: 0.0261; 3.83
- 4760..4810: 0.0240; 4.16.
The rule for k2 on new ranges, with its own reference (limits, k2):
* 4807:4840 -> 4818.5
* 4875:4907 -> 4906.0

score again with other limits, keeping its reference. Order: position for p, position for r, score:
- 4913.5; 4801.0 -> 1.0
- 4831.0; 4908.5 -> -2.1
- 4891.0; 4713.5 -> 3.2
